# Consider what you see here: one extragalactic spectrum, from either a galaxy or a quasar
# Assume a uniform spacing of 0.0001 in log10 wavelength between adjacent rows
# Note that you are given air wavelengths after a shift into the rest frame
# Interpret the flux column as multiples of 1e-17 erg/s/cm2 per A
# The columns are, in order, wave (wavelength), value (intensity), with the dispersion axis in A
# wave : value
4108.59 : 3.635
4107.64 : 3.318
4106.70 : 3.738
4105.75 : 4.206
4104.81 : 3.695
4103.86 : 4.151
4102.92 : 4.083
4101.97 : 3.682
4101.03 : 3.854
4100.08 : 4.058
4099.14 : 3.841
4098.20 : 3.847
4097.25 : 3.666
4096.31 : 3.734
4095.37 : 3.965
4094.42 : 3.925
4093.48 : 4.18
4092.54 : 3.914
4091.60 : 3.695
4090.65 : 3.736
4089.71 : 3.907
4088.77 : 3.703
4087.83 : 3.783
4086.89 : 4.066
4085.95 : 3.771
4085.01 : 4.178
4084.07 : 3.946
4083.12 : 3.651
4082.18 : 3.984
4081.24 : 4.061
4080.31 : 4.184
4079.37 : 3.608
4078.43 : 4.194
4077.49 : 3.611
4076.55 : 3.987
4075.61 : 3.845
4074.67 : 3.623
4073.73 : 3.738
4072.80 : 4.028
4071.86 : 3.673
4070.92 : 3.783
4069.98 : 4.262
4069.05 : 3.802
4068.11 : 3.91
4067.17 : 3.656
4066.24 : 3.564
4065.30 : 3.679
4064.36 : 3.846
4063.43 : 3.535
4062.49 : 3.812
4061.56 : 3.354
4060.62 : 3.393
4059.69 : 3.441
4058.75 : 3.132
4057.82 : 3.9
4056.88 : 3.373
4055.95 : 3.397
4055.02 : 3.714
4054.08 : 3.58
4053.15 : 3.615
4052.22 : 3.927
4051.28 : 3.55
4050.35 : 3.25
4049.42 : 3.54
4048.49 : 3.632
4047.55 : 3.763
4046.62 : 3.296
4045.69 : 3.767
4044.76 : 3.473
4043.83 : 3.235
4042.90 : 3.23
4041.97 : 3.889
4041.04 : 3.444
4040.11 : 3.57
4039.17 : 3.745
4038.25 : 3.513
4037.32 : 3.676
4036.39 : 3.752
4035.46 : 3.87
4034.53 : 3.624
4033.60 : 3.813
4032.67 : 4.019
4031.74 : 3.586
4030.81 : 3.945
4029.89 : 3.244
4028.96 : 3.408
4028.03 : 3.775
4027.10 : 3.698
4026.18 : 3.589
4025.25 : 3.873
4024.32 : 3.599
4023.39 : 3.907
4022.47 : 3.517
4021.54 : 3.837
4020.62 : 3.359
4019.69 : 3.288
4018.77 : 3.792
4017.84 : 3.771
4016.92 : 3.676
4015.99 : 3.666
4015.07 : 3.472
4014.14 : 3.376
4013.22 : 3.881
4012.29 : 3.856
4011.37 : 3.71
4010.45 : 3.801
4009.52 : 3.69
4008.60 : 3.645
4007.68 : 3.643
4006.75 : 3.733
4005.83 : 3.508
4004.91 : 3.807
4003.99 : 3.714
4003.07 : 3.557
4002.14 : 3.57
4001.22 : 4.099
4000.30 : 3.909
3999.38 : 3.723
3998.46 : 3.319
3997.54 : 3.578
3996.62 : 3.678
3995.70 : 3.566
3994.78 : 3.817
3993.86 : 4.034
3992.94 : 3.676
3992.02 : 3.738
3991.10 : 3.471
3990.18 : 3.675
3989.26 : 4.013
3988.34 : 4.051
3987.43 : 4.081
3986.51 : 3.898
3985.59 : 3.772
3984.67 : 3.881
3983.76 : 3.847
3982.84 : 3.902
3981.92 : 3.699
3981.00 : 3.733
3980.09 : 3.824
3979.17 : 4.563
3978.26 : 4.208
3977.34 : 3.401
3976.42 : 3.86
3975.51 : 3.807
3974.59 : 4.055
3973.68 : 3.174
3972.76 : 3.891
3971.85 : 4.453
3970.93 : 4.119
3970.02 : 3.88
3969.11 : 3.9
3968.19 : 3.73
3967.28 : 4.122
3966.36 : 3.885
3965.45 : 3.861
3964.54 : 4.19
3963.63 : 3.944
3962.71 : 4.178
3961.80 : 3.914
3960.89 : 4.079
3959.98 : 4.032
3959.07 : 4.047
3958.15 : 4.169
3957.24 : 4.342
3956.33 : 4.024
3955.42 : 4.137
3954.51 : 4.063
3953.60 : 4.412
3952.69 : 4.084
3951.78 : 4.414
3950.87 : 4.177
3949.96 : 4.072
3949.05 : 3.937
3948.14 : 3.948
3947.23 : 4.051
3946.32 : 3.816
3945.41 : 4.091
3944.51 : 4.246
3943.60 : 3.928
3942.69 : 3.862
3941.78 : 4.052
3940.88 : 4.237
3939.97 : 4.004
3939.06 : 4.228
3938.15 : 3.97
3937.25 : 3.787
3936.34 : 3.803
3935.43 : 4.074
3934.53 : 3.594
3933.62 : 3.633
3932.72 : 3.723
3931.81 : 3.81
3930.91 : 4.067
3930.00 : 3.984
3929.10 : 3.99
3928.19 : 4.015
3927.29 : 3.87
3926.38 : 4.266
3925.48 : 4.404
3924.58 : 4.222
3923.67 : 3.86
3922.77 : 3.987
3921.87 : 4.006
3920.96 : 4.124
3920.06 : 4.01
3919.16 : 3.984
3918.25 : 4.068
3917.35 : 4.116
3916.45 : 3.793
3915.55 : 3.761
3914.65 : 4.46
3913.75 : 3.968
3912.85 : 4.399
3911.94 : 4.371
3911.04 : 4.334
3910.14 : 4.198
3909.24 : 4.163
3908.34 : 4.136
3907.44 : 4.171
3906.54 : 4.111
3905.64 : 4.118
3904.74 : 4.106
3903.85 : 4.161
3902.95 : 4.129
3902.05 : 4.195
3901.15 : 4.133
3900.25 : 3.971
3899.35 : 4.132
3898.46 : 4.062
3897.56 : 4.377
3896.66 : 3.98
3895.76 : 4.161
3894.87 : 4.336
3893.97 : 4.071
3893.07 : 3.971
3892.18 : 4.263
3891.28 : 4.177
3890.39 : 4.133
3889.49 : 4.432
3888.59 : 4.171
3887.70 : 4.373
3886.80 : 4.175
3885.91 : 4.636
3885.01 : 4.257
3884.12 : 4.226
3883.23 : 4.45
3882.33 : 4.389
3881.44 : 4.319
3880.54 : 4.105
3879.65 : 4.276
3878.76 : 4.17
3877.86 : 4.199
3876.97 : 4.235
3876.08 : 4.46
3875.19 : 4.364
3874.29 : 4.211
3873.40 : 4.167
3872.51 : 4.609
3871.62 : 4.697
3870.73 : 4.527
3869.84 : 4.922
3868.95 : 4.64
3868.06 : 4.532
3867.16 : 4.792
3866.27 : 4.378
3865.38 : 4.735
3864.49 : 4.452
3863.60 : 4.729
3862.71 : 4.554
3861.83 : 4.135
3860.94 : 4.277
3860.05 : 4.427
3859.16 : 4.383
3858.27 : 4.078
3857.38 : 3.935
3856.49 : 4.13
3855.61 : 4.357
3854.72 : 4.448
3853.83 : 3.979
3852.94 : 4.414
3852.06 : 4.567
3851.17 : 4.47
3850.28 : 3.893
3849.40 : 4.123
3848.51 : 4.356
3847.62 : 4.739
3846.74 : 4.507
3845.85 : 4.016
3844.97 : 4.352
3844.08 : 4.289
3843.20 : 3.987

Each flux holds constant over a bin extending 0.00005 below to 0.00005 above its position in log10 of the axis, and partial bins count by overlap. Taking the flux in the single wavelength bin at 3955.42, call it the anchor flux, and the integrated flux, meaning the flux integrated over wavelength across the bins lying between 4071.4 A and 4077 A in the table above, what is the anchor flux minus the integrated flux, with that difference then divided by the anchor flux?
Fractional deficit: -4.2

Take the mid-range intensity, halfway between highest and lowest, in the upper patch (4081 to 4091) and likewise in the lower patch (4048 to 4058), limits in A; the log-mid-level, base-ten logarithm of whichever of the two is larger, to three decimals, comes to 0.593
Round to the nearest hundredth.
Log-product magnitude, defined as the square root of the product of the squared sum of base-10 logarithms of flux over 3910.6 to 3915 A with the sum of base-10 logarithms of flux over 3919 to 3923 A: 5.51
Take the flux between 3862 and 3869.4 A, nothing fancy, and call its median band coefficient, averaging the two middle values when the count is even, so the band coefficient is 4.6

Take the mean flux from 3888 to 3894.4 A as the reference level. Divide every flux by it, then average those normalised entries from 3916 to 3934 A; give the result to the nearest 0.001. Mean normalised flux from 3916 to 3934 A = 0.957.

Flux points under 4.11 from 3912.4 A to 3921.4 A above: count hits 6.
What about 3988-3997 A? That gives 10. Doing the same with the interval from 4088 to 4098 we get 9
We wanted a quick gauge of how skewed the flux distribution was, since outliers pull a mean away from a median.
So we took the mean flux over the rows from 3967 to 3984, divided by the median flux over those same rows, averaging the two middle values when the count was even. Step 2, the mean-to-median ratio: 1.01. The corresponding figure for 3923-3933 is 1.01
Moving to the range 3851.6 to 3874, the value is 1.00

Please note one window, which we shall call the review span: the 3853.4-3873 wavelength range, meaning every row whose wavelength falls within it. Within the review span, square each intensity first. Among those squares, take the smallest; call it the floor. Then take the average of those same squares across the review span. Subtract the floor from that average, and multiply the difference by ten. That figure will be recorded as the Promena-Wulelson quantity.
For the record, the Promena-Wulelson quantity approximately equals 43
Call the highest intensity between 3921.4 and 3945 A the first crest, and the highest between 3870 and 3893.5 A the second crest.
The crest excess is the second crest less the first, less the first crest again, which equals -4.1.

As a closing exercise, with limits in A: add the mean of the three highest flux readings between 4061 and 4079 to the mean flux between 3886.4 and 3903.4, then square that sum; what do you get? 69.4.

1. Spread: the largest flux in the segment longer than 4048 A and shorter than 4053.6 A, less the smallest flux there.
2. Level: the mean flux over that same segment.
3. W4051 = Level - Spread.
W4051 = 2.91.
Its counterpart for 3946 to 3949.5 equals 3.70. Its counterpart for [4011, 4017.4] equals 3.16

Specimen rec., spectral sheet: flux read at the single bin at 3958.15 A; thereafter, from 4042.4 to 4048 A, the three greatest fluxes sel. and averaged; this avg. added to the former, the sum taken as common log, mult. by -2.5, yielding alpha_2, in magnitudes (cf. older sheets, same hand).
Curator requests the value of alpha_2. -2.235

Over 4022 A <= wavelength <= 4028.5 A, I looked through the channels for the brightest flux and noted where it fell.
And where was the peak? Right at 4023.39 A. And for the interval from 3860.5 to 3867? 3865.38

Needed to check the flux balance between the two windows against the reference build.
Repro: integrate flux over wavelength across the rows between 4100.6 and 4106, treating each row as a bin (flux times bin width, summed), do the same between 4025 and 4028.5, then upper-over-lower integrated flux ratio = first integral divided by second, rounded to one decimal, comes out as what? 1.6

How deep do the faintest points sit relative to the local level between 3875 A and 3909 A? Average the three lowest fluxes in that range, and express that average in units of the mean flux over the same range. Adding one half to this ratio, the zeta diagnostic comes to 1.44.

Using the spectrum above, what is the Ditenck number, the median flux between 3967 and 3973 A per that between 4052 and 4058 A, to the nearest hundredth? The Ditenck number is 1.08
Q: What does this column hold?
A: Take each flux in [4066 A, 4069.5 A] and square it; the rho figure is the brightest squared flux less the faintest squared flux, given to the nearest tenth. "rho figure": 2.6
